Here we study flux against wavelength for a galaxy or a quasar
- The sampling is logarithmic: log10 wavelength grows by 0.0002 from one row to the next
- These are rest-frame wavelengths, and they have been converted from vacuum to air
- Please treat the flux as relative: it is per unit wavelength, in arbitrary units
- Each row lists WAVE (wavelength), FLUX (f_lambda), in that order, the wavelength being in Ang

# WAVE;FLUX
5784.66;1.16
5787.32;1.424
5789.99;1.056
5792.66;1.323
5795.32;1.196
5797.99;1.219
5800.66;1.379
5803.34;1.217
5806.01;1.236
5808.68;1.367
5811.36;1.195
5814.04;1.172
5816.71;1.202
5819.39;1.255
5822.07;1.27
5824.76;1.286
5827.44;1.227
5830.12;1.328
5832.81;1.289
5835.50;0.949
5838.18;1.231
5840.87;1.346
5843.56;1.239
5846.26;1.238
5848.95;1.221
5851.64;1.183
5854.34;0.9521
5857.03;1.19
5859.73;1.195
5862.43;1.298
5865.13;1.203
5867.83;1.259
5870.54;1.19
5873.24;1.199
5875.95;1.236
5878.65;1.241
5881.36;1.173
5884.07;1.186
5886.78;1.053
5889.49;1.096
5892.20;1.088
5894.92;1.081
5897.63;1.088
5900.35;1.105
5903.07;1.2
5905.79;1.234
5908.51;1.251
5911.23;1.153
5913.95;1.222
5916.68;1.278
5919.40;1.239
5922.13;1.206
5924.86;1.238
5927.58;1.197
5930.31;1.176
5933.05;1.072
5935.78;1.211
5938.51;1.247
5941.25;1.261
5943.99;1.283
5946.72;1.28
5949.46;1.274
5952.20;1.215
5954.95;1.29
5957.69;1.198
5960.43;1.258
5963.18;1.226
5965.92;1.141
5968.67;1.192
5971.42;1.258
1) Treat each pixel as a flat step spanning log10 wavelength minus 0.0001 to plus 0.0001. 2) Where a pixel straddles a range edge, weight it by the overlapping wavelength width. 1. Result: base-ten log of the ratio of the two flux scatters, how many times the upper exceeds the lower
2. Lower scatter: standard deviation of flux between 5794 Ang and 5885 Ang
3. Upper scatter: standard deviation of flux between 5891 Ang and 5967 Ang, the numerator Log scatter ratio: -0.12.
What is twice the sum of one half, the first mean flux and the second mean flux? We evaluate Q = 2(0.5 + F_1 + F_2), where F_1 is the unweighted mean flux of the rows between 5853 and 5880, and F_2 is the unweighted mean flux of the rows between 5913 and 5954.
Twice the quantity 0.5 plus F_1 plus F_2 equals 5.85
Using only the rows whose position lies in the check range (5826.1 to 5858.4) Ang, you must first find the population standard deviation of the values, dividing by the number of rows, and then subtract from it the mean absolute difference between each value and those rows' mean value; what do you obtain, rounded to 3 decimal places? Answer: 0.034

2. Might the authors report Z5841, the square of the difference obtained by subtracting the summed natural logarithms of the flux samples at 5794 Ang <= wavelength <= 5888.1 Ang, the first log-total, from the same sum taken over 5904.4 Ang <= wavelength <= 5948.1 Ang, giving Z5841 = 13.0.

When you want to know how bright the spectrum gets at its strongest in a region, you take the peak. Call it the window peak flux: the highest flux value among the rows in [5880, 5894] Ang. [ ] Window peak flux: 1.186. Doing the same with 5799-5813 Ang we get 1.379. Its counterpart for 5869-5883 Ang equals 1.241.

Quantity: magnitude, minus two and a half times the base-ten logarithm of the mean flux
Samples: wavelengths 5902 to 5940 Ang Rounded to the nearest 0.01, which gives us -0.21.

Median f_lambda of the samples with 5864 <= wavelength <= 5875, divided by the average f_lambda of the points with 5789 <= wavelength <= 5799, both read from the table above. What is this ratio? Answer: 1.00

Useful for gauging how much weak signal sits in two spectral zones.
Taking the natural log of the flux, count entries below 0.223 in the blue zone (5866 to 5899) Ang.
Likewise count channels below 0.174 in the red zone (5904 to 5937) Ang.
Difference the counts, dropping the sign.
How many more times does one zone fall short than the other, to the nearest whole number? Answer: 8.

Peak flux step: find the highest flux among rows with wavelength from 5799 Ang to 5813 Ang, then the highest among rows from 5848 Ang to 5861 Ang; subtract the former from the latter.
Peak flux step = -0.16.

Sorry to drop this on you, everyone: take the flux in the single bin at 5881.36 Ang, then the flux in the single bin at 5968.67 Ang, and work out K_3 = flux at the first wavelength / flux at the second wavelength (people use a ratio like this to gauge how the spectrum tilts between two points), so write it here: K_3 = 0.98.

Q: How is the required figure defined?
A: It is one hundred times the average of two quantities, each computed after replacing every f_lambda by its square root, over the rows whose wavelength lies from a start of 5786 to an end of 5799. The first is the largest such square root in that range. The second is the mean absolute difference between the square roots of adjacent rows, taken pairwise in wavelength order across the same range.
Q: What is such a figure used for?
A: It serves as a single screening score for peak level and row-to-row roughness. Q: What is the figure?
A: 64.1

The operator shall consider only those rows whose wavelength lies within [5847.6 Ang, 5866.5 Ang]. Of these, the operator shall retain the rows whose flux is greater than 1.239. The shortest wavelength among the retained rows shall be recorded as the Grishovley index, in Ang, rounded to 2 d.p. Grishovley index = 5862.43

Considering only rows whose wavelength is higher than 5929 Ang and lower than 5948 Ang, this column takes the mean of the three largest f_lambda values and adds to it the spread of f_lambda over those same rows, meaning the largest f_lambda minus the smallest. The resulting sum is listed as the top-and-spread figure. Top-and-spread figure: 1.49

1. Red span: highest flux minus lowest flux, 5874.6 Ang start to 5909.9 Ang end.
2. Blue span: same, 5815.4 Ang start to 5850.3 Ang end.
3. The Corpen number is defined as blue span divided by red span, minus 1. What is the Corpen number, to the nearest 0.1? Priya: 1.0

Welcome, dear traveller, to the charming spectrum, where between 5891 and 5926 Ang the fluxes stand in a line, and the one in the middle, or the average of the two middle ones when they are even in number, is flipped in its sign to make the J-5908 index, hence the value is -1.21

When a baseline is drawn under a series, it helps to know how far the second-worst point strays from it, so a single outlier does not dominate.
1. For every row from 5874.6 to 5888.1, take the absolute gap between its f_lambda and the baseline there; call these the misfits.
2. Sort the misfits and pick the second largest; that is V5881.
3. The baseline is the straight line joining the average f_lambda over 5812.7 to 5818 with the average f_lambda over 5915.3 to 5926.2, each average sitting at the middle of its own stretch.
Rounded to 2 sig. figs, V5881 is 0.047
